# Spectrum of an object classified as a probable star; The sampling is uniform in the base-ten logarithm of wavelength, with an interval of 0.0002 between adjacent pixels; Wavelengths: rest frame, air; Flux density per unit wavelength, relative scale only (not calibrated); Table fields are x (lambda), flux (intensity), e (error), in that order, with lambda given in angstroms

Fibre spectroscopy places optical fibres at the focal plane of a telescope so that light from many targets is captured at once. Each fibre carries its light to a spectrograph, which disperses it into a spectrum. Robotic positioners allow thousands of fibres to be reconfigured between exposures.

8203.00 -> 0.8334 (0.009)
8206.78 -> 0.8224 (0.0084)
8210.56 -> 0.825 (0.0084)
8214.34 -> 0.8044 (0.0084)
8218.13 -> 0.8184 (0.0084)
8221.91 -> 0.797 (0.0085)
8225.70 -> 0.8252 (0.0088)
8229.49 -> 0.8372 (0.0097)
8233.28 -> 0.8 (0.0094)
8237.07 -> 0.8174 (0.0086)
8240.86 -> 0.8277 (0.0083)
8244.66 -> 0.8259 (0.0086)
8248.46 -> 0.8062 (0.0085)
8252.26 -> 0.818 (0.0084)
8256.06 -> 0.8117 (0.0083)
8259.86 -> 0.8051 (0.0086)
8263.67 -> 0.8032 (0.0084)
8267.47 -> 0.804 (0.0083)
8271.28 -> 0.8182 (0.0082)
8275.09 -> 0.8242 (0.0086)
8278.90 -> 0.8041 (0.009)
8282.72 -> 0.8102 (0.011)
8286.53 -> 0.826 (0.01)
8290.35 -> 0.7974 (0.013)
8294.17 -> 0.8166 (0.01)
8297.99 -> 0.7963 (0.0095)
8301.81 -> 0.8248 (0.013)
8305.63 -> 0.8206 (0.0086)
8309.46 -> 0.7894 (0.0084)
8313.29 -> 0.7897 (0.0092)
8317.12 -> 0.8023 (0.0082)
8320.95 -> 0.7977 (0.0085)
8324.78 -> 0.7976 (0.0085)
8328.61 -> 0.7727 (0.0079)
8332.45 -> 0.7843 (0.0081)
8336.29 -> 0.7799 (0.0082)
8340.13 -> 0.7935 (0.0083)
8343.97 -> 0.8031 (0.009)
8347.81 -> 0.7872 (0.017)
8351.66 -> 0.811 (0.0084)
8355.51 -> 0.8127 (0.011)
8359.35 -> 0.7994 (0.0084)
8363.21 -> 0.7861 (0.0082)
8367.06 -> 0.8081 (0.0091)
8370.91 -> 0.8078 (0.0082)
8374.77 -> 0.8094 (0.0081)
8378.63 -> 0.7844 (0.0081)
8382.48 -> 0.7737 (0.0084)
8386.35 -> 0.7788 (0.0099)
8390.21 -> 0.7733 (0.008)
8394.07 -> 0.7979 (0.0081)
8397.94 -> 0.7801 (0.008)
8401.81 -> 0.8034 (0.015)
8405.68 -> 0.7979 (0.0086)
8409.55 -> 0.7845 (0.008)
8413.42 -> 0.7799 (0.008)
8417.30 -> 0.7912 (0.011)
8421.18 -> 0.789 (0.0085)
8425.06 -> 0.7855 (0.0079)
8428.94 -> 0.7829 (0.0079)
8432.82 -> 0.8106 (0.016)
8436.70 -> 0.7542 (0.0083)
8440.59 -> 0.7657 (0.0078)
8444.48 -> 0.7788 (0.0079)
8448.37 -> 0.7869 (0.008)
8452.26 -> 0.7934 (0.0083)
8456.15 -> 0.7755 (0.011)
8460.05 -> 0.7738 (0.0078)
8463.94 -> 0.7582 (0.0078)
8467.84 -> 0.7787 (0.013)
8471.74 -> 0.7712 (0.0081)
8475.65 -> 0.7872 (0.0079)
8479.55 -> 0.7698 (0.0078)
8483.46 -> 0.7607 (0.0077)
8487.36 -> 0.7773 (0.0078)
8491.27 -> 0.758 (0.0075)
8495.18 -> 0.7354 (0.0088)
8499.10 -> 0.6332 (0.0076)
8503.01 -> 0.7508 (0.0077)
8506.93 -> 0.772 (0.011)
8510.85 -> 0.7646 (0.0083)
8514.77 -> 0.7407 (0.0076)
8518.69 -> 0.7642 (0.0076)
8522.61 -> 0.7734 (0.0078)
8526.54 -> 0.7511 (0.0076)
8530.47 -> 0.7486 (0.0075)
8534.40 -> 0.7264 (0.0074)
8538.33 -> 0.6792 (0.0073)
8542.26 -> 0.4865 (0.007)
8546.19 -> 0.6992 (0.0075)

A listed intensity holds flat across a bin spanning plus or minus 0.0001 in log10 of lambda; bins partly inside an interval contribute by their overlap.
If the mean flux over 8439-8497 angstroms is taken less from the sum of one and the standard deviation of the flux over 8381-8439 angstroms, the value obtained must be 0.24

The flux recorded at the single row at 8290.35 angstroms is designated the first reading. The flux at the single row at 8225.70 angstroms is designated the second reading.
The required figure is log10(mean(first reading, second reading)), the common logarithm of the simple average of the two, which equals -0.091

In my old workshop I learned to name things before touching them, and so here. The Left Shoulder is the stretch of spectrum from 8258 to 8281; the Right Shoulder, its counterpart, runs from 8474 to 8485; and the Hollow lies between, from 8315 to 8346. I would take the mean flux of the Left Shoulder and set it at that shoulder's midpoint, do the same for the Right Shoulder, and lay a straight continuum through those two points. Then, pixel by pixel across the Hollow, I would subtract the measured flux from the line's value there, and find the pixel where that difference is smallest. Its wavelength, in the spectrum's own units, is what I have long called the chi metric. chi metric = 8343.97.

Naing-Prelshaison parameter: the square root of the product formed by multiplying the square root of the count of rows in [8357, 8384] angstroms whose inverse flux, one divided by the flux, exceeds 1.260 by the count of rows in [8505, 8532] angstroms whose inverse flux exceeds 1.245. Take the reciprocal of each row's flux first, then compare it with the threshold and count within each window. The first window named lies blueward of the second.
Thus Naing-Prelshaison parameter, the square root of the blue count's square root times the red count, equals 3.5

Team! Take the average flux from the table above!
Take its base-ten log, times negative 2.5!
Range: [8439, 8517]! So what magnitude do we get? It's 0.296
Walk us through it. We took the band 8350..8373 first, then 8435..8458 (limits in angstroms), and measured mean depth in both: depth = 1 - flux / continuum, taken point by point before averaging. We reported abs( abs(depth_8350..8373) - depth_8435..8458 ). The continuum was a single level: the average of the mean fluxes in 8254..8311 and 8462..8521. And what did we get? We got 0.019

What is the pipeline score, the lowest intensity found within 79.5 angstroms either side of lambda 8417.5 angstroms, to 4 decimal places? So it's 0.7354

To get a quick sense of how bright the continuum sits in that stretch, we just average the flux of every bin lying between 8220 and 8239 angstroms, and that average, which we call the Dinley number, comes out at 0.82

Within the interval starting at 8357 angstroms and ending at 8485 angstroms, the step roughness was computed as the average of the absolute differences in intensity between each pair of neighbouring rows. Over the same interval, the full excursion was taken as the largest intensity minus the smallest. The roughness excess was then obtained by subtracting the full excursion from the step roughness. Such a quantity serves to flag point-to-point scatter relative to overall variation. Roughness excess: -0.043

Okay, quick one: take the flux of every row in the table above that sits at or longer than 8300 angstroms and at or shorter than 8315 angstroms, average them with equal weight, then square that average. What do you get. 0.650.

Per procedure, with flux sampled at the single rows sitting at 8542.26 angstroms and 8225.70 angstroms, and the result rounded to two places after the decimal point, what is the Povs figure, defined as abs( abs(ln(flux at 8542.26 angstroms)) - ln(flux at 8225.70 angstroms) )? 0.91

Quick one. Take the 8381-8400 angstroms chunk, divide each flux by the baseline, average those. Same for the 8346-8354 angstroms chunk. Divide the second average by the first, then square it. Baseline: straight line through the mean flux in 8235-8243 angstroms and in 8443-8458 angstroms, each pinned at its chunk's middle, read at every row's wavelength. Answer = 1.03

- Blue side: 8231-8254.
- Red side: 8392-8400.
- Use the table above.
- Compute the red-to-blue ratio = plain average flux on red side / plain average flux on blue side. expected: 0.97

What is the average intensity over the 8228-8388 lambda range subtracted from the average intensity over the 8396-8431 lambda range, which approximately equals -0.02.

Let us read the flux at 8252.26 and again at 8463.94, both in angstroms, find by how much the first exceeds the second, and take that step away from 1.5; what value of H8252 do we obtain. 1.44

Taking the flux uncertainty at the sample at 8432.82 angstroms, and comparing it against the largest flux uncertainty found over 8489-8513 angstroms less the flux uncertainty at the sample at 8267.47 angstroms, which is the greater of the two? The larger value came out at 0.0160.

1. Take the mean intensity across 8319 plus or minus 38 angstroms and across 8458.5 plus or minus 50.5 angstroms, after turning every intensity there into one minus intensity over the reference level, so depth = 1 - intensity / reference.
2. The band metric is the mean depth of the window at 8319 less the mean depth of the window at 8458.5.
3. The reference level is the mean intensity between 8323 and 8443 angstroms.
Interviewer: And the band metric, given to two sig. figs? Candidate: -0.040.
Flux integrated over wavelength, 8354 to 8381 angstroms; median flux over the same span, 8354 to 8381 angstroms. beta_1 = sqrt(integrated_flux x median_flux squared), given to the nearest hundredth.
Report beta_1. 3.76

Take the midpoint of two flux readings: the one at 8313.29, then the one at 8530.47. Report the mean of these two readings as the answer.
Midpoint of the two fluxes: 0.769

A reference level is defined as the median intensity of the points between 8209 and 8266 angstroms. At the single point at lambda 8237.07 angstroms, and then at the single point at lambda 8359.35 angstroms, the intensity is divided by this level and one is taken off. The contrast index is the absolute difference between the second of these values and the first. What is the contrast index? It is 0.022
